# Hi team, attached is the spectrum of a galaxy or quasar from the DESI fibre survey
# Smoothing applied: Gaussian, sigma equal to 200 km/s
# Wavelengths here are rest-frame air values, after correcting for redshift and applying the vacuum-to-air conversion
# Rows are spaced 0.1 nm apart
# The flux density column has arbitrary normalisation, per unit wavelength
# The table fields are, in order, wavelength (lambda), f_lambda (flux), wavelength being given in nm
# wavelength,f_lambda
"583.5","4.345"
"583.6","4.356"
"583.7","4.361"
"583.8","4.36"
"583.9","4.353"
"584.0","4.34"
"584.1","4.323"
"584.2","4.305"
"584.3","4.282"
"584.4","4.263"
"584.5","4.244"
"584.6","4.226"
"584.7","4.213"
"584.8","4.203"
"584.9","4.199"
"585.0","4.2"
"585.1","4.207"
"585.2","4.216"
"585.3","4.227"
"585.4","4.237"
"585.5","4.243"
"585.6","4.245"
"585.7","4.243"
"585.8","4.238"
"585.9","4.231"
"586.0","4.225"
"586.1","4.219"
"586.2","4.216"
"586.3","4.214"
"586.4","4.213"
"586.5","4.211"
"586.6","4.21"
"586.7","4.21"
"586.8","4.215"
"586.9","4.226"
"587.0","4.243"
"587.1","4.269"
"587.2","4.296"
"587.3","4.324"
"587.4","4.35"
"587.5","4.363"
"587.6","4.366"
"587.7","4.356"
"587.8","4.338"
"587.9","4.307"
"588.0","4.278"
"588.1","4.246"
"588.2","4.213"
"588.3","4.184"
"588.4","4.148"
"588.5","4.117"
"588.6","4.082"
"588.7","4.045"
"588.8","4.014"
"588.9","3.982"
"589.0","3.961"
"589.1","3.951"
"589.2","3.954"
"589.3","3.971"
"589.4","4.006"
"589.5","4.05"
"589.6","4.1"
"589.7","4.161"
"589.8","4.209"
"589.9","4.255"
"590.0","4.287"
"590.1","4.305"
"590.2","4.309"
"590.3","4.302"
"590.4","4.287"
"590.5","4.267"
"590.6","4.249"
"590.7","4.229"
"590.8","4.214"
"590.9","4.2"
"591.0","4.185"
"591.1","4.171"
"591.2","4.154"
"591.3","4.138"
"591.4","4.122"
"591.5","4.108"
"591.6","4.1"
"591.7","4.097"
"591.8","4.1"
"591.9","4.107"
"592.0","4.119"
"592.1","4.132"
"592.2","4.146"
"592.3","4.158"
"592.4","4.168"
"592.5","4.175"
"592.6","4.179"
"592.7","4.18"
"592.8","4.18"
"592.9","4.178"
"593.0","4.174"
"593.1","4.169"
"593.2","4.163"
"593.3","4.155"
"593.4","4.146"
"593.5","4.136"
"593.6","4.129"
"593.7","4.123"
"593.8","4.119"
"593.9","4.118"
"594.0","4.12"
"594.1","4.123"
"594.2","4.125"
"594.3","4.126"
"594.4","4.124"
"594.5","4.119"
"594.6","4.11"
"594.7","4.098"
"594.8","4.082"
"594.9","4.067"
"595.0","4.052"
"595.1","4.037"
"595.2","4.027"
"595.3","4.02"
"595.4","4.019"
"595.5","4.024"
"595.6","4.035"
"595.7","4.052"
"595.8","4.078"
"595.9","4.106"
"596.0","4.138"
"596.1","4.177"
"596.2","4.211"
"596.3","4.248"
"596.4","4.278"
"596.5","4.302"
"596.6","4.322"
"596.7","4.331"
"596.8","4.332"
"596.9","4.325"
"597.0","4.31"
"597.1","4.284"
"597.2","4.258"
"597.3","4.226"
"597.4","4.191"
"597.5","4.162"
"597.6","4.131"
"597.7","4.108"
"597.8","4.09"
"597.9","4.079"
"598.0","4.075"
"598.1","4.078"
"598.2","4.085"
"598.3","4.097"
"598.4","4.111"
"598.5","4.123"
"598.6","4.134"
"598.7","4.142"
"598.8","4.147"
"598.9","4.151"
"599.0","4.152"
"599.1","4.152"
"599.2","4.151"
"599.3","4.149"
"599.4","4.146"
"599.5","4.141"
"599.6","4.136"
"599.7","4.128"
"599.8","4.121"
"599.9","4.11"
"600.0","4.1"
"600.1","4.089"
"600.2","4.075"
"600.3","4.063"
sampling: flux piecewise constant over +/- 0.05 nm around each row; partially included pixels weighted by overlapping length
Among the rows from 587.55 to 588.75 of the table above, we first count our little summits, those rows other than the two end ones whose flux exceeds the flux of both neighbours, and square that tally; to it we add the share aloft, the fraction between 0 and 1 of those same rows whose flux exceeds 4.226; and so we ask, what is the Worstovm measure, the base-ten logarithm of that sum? -0.30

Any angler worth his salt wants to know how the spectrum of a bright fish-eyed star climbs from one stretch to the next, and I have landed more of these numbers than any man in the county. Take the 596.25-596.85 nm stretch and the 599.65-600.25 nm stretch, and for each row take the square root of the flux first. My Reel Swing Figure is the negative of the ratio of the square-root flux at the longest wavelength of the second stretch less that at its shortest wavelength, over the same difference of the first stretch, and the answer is 0.6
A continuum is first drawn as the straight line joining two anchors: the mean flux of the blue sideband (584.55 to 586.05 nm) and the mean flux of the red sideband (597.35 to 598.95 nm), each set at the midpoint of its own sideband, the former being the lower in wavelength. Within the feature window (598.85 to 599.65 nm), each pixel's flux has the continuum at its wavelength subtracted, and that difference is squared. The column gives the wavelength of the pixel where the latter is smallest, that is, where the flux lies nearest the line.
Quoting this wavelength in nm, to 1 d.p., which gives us 599.6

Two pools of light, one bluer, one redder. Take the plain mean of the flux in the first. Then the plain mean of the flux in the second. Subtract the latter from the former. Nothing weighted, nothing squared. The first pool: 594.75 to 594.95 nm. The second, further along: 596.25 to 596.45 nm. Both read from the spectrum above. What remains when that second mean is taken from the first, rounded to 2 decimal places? -0.19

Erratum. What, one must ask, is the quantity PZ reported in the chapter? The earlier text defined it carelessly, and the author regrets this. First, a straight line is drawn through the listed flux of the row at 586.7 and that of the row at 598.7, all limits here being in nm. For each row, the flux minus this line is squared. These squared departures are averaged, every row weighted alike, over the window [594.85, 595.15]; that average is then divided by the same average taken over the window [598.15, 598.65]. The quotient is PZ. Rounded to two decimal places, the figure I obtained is 8.46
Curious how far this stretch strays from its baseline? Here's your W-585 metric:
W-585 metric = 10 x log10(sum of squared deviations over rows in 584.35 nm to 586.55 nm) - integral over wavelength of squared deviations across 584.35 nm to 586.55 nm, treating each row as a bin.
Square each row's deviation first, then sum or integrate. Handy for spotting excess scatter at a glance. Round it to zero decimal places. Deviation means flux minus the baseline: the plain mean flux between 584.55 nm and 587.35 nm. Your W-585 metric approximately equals -22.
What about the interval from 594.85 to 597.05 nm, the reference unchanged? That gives -4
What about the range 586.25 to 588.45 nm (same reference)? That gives -9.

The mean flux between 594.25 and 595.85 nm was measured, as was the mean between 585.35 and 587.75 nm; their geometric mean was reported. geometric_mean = 4.161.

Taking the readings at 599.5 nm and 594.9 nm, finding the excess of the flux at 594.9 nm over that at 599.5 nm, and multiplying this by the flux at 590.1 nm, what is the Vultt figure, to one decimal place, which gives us -0.3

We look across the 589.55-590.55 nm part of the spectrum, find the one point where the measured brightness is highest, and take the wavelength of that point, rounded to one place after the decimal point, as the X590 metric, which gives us 590.2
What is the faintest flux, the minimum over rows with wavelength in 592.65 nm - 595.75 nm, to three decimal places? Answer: 4.019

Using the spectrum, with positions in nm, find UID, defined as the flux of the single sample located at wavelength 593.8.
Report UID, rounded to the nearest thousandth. 4.119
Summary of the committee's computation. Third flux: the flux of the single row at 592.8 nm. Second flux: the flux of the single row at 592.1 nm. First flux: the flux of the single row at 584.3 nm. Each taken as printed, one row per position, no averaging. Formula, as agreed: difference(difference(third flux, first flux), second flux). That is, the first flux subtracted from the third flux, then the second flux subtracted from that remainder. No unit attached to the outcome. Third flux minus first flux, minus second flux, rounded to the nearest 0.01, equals -4.23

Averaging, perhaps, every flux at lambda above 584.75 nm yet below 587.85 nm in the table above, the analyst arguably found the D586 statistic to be 4.25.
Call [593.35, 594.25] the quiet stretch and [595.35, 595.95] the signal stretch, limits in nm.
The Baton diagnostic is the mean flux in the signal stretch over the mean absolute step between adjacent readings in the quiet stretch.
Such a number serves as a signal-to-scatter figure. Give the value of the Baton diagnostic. 926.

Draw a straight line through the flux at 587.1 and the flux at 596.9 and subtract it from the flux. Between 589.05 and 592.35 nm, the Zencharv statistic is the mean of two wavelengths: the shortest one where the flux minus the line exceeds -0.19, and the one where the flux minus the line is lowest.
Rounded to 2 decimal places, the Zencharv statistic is 589.35 nm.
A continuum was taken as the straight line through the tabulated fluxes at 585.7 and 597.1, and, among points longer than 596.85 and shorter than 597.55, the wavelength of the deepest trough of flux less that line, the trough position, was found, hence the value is 597.5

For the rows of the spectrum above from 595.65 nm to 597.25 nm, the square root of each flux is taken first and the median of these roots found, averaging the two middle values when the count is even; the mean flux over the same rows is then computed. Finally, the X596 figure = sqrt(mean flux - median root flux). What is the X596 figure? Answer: 1.47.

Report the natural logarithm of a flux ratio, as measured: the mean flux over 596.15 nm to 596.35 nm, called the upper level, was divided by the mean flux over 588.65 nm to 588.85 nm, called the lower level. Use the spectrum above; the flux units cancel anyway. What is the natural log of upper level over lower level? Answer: 0.048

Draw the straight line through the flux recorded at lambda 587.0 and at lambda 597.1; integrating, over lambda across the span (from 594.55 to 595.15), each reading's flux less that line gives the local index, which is -0.12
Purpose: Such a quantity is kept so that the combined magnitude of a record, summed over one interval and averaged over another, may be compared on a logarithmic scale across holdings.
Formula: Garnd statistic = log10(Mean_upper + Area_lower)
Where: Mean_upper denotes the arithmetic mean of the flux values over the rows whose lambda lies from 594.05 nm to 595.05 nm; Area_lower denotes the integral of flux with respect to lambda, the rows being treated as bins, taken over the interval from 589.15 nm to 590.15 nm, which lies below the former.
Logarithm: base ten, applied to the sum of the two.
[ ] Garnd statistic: 0.916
